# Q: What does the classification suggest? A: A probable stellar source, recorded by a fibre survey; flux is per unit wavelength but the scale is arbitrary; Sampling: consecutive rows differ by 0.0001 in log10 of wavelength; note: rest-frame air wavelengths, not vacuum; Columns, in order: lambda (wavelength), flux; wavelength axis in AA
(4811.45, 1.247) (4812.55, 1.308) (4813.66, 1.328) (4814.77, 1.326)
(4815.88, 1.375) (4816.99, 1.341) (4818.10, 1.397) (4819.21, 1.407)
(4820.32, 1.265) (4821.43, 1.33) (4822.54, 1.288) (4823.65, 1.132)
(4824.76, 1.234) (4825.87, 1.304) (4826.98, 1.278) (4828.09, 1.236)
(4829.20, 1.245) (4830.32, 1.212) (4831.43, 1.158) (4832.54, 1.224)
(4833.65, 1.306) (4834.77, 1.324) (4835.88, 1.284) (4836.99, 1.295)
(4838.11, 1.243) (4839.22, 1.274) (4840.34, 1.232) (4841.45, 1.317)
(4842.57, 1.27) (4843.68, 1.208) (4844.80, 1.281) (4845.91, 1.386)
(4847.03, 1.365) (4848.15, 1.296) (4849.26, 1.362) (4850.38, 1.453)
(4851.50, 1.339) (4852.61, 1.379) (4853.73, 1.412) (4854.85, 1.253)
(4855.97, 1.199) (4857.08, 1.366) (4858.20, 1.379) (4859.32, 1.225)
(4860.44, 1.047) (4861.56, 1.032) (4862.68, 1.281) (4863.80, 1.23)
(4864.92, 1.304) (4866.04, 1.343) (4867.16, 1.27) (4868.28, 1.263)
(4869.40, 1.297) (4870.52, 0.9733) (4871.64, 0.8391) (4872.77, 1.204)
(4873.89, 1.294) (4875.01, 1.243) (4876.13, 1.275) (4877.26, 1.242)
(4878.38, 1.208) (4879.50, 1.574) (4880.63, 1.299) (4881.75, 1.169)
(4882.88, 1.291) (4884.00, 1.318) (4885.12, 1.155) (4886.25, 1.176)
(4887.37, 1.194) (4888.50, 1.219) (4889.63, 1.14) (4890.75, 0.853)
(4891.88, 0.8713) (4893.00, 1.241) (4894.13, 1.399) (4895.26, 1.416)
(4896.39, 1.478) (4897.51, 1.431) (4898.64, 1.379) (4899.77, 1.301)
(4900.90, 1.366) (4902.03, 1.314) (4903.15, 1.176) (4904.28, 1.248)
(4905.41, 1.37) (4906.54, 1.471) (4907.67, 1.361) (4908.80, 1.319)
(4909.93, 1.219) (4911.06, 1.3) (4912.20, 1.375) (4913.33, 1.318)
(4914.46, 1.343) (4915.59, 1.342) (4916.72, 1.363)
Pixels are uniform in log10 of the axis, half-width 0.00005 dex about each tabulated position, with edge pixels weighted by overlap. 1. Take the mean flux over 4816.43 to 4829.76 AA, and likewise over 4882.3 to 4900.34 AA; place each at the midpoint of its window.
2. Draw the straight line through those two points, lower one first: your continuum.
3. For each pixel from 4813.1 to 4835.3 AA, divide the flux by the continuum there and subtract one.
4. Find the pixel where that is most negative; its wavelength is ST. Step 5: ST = 4823.65 AA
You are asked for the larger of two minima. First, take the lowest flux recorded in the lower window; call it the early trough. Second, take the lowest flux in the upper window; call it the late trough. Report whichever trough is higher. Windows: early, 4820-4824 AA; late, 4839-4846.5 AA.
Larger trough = 1.21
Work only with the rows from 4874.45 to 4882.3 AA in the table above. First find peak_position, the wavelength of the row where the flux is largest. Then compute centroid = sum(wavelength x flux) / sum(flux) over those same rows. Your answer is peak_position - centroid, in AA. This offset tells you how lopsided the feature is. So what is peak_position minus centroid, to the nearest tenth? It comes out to 1.1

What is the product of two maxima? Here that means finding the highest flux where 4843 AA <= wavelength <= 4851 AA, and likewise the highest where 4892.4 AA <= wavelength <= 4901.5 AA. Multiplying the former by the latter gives 2.15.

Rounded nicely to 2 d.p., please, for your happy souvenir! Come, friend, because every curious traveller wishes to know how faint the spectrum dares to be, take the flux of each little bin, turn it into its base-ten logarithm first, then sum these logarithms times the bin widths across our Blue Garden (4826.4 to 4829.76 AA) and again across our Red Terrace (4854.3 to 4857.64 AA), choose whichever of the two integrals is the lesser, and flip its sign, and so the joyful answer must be -0.33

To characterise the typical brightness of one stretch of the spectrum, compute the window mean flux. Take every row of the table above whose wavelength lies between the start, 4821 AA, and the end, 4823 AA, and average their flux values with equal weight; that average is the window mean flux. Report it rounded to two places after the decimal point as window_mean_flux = 1.31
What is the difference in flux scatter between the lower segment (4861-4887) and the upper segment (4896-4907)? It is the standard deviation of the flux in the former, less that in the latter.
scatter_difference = 0.05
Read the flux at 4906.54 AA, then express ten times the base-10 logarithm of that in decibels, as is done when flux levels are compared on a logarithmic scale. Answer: 1.7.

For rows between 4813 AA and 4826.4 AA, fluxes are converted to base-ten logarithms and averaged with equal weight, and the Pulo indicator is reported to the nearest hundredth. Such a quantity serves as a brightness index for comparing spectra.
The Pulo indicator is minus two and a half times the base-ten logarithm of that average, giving 2.33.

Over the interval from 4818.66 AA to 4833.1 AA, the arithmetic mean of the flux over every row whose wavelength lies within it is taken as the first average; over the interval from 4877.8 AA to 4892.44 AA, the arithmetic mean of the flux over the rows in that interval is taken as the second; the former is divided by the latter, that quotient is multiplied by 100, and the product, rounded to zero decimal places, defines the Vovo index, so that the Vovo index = 105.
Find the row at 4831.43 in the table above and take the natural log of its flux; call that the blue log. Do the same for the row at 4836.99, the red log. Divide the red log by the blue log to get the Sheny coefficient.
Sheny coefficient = 1.8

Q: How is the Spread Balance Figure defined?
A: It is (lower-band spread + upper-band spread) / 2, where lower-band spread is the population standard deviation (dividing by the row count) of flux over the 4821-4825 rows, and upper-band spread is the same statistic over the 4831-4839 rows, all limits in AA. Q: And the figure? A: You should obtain 0.064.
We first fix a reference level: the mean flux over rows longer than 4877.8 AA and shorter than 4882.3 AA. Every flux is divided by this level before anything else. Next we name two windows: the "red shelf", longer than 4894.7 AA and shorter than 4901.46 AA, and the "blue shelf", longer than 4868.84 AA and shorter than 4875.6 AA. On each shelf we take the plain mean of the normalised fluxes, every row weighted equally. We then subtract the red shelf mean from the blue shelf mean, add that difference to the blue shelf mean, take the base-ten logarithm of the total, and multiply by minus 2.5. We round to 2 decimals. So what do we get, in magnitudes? 0.42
